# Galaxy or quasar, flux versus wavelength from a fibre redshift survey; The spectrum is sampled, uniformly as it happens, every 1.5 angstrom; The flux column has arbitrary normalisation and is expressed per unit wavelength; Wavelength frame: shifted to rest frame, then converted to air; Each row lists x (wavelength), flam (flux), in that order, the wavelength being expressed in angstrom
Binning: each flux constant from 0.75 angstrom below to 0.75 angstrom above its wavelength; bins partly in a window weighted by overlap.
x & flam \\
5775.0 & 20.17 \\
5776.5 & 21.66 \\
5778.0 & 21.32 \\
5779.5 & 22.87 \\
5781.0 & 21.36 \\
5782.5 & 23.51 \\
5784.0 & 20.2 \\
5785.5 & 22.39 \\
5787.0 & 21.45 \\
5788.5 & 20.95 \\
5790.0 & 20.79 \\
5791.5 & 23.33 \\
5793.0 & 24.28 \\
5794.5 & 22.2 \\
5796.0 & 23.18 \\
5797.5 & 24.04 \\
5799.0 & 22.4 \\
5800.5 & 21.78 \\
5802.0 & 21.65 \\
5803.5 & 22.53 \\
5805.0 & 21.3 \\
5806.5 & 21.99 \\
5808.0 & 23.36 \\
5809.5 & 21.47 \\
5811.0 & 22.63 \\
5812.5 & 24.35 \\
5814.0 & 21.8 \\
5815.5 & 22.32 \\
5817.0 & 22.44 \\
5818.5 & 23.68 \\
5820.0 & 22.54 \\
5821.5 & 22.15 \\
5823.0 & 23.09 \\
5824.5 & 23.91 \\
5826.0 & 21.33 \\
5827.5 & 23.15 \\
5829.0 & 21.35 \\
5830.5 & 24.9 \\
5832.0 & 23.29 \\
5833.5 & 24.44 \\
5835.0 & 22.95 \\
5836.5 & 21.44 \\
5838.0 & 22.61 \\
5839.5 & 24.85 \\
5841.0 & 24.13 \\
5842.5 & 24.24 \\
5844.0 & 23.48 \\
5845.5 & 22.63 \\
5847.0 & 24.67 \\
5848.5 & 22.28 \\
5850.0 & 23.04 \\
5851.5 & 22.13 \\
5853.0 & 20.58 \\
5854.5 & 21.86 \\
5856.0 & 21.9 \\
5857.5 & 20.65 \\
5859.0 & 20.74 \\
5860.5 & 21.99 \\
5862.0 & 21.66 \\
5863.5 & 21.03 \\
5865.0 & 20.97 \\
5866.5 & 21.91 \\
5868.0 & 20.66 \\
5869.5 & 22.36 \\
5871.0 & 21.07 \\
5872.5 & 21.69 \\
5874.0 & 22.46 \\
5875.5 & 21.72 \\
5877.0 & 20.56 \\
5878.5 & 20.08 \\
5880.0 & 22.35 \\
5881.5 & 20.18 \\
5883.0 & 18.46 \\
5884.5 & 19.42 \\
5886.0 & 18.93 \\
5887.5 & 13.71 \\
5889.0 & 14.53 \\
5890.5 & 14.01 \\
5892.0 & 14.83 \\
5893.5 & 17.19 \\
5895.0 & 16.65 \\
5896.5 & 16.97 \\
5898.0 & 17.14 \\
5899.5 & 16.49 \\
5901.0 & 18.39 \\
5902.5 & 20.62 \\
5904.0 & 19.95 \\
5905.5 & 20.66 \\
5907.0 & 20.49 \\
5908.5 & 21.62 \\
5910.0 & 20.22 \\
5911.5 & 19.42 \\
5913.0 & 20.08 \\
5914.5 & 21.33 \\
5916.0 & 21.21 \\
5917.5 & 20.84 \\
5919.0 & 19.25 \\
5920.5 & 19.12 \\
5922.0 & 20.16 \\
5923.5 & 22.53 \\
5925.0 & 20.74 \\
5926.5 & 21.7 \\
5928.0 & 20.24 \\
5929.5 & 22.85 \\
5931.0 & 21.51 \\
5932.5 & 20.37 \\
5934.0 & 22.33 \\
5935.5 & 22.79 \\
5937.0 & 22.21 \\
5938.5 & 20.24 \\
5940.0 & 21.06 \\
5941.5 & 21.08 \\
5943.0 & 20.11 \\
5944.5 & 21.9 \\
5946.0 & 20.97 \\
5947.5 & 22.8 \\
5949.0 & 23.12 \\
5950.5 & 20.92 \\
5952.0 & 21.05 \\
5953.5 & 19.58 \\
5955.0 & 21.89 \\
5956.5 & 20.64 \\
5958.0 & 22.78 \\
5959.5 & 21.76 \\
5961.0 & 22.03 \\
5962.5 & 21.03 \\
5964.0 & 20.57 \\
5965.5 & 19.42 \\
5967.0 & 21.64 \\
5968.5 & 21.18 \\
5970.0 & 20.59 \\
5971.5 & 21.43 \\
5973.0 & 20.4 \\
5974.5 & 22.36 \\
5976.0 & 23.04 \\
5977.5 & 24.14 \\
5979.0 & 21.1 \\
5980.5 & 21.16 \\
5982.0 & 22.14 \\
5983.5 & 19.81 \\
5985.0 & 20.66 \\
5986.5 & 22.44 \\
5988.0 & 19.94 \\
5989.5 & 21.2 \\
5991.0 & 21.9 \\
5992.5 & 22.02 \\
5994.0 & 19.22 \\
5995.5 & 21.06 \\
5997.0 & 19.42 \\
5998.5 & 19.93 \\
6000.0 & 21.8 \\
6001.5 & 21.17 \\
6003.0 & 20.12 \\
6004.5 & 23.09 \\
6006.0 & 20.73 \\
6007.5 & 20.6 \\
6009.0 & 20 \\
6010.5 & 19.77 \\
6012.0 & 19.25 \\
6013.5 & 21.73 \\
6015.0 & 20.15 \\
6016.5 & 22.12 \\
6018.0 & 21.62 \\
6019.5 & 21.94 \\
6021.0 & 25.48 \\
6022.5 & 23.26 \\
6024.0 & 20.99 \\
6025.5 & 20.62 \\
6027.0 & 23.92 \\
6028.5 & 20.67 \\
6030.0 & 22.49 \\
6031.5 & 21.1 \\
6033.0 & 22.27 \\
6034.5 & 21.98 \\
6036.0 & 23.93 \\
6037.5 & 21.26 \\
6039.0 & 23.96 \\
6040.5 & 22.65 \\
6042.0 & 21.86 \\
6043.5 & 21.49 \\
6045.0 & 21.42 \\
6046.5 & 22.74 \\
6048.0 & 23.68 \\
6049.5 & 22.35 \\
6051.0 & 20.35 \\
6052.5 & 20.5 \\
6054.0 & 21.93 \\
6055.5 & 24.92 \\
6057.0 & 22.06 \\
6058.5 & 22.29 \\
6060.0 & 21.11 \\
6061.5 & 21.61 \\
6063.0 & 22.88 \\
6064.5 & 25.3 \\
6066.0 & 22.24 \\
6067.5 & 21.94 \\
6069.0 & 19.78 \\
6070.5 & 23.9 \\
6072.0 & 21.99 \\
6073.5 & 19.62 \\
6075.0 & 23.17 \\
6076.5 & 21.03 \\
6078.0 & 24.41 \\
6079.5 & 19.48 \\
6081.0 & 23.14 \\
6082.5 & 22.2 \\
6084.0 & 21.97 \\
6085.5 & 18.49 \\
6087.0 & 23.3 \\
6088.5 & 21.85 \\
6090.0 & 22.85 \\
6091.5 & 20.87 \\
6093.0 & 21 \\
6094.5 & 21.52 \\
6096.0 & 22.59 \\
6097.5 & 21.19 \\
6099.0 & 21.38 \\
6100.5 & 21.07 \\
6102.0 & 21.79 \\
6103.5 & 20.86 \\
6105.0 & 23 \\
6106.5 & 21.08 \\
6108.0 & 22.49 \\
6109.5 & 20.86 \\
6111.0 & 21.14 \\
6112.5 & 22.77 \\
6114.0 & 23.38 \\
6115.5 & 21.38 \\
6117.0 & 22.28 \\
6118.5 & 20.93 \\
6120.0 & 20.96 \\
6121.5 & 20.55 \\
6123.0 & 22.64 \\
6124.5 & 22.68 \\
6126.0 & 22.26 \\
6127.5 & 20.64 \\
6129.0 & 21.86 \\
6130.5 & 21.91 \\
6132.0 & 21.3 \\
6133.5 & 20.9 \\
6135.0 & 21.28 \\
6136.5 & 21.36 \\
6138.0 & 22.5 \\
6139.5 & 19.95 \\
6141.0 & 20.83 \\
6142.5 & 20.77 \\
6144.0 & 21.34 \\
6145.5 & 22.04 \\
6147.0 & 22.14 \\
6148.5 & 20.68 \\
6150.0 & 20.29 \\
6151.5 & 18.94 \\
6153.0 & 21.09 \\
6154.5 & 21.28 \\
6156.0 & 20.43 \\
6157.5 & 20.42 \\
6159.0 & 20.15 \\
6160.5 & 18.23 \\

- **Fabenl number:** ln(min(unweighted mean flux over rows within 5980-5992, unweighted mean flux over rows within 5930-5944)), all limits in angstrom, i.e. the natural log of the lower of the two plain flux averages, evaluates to 3.05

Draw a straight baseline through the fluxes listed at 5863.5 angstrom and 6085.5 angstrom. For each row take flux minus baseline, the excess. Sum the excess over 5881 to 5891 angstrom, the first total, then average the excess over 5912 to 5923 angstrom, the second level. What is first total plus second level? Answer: -26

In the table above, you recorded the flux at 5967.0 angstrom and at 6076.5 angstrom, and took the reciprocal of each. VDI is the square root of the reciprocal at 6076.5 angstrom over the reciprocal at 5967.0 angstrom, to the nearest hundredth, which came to 1.01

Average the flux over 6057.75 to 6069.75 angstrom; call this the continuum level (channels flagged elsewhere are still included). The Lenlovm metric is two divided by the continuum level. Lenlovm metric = 0.0903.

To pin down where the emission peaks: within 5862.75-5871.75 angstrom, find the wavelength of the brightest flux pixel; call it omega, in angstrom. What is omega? 5869.5 angstrom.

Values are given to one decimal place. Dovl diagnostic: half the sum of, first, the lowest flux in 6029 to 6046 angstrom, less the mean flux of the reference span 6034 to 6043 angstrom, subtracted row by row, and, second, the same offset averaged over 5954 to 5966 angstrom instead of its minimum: -1.4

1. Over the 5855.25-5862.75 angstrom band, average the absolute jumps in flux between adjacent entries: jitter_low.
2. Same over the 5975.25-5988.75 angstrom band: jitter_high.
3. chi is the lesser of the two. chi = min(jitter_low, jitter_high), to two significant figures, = 0.73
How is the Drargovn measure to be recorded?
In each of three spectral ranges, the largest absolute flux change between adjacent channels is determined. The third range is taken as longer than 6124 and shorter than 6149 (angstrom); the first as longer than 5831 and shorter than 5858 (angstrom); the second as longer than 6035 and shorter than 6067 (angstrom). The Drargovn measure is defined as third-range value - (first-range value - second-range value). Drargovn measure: 3.2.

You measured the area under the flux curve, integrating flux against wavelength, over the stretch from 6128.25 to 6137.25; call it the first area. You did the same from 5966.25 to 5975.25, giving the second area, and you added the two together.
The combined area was 384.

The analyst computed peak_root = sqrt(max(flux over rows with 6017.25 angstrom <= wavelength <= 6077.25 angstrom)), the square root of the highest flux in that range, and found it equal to 5.05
